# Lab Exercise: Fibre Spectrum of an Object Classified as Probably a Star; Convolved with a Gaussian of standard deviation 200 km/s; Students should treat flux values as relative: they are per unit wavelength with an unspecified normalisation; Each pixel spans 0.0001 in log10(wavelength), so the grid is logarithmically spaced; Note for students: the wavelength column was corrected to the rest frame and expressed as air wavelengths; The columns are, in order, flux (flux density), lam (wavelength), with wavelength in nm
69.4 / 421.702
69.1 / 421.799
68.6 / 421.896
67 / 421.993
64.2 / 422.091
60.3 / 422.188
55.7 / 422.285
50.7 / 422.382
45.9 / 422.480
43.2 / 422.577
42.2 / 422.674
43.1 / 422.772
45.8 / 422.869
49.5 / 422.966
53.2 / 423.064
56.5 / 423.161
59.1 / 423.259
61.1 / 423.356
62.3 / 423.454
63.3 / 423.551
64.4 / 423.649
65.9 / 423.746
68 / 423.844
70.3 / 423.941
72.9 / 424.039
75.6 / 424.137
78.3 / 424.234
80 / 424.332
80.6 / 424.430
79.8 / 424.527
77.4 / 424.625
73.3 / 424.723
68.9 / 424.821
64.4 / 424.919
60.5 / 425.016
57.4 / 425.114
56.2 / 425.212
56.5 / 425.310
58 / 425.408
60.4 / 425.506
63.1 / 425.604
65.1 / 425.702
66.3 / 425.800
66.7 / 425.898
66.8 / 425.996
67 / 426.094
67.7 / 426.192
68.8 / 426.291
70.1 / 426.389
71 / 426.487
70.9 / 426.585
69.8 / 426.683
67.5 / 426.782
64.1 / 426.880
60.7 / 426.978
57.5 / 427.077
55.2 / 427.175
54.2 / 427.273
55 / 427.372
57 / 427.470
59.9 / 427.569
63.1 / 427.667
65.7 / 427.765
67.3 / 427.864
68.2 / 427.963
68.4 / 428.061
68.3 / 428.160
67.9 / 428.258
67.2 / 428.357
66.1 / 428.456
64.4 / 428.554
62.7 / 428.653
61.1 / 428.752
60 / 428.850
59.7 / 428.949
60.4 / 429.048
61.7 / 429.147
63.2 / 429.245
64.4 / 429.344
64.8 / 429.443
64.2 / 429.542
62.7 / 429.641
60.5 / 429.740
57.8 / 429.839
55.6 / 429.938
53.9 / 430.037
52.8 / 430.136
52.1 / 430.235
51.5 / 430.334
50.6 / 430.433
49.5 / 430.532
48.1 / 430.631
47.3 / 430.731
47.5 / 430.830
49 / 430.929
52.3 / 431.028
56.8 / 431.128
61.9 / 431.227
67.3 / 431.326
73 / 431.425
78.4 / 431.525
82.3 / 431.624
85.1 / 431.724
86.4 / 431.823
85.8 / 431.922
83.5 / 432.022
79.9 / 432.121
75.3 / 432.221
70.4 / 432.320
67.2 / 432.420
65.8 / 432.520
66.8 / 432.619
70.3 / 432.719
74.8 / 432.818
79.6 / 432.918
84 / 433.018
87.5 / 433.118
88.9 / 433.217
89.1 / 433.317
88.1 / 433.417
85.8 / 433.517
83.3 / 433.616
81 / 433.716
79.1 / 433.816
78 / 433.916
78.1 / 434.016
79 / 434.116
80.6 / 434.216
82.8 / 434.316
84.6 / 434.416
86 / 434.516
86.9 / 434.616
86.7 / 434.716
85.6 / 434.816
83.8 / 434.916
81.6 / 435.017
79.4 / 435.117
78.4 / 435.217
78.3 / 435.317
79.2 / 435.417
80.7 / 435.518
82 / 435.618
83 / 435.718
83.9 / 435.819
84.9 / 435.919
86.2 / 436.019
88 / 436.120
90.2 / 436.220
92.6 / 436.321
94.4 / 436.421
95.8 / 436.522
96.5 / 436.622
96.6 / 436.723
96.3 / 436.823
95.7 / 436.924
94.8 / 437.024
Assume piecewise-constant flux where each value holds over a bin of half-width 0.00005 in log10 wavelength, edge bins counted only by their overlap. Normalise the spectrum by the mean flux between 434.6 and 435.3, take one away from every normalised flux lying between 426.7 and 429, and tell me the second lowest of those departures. -0.34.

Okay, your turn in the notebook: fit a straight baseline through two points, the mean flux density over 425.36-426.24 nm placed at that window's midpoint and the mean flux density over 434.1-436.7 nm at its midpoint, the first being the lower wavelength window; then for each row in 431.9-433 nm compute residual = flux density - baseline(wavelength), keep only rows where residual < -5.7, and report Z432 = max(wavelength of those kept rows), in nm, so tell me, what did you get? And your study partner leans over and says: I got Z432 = 432.719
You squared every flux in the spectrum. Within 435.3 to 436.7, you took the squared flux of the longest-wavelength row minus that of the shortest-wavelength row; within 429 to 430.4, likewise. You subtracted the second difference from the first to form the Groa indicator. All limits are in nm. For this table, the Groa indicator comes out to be 4177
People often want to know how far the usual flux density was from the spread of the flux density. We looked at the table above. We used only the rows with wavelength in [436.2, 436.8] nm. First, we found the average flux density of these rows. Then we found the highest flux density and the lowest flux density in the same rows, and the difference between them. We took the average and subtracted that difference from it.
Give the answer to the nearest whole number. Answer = 88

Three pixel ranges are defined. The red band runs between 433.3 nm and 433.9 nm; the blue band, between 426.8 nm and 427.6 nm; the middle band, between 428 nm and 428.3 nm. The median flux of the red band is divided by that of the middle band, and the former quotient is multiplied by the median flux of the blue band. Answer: 71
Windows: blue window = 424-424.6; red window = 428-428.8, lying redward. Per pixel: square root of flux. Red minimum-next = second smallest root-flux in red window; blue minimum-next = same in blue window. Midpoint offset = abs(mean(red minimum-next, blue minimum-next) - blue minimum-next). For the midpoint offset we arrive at 0.39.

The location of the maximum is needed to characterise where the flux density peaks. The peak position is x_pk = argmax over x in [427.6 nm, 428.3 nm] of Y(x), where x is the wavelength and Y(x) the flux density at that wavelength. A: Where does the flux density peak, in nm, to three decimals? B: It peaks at 428.061 nm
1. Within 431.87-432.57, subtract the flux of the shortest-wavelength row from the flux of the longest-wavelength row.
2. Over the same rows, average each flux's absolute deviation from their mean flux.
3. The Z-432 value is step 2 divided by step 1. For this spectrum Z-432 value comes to -0.3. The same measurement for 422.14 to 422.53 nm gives -0.3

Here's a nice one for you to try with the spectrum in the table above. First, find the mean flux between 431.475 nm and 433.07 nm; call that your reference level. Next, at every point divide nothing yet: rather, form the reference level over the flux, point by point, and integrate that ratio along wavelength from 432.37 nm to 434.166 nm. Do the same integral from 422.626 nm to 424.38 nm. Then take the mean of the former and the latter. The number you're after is 2.02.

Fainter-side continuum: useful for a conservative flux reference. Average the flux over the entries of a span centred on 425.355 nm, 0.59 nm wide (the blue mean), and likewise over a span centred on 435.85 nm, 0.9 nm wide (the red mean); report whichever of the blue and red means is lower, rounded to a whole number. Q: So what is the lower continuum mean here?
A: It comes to 59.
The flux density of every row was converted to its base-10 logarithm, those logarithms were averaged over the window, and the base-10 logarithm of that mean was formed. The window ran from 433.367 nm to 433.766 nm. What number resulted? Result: 0.285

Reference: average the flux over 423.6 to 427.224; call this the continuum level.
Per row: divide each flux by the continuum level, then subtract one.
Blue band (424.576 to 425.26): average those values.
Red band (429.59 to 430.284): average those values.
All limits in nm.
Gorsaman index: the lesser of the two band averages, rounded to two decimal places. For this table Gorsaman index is -0.16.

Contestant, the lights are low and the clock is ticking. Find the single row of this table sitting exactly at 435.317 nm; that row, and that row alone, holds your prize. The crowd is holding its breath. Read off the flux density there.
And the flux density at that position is 78.3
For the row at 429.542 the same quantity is 64.2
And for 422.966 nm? 49.5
